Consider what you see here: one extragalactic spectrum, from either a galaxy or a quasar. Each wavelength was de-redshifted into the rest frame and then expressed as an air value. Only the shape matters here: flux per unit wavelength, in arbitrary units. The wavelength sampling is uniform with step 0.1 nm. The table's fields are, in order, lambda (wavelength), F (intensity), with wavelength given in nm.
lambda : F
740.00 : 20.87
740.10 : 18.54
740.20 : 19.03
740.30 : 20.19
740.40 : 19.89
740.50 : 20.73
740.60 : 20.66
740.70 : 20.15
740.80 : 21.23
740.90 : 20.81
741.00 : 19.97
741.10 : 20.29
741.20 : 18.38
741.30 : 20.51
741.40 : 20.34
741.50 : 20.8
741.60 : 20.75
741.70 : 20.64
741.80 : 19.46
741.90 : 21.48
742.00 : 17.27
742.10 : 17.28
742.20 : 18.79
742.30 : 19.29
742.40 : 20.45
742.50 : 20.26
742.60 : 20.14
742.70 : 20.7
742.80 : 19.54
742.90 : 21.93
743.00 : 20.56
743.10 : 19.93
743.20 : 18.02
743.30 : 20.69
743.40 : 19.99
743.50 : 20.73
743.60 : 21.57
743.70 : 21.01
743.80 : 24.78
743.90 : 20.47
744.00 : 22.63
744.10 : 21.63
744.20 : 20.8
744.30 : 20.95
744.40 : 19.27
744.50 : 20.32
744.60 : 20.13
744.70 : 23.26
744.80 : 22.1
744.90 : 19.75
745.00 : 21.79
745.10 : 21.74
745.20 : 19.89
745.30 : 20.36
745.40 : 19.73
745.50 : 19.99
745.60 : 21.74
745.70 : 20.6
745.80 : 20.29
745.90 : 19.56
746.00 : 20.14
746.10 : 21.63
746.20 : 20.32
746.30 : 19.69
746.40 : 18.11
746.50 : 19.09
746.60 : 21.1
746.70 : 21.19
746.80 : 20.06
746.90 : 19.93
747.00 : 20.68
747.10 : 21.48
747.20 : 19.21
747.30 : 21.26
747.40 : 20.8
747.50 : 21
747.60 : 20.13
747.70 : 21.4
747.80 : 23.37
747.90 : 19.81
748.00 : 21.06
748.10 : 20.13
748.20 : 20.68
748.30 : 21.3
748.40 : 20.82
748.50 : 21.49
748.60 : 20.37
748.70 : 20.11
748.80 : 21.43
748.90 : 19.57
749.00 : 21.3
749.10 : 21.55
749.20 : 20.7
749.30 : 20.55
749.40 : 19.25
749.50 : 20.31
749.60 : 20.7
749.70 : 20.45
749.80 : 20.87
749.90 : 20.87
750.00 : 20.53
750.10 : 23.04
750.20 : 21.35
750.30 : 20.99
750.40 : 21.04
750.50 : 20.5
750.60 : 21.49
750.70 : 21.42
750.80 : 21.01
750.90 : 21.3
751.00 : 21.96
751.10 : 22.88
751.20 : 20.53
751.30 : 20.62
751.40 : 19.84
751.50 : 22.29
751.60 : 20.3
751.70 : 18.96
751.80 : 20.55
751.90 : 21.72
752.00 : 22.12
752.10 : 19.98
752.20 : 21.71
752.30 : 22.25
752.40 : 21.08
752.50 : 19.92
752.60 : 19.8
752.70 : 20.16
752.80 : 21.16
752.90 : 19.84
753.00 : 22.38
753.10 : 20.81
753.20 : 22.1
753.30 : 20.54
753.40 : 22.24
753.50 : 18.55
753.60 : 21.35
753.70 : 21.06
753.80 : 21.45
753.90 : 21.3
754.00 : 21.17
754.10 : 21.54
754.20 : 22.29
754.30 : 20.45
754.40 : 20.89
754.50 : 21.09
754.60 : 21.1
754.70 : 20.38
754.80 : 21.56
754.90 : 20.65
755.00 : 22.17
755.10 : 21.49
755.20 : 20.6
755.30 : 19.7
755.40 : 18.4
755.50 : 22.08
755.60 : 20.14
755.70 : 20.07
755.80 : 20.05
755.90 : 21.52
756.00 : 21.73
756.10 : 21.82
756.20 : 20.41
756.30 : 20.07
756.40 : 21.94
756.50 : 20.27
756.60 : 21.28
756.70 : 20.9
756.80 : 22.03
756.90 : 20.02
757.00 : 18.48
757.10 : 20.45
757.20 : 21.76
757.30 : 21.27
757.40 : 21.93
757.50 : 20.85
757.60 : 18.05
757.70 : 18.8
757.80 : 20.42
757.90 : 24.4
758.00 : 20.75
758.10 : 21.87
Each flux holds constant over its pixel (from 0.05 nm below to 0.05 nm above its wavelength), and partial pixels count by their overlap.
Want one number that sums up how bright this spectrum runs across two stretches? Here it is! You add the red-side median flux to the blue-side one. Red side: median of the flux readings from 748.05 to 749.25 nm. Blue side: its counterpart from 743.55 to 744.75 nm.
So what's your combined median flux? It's 41.7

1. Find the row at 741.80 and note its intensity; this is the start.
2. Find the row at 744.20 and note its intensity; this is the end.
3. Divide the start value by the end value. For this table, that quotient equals 0.94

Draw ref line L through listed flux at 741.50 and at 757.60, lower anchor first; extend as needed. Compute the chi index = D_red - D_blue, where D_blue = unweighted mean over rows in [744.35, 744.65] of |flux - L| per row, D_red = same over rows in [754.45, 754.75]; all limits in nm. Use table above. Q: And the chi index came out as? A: 1.89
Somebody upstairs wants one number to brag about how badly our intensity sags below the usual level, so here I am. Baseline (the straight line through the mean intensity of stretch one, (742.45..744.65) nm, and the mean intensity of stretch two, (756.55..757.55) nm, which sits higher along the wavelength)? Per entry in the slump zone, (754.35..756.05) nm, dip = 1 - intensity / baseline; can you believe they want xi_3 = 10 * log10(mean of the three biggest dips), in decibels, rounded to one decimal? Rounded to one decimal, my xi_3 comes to -11.5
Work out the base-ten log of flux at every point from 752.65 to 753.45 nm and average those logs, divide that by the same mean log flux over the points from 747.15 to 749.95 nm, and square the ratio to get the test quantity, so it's 1.013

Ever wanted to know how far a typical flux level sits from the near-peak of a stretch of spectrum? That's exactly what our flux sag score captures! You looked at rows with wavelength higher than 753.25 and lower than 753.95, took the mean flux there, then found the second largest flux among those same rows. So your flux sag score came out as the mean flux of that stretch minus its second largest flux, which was -0.5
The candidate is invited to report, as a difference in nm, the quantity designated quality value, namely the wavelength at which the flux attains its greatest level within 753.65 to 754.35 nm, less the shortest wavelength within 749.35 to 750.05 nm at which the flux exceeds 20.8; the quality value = 4.40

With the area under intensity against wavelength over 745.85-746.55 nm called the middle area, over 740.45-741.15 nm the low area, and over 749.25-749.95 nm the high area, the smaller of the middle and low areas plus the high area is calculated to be 28.2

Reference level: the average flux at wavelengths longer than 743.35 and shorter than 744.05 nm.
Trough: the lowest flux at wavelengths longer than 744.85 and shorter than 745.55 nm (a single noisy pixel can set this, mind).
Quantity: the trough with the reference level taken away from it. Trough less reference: -1.9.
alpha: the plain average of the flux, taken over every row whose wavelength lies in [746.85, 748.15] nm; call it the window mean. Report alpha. 20.8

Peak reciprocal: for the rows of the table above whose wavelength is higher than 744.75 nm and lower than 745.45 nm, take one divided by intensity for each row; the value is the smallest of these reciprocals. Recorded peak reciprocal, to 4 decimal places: 0.0452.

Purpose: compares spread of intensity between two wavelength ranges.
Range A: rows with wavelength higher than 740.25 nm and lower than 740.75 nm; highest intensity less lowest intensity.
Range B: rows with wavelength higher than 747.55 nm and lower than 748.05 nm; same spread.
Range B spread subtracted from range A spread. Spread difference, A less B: -2.7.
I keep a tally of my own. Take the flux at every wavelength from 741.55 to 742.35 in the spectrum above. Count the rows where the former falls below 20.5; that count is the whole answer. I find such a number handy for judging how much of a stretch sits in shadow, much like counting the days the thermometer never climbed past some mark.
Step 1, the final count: 5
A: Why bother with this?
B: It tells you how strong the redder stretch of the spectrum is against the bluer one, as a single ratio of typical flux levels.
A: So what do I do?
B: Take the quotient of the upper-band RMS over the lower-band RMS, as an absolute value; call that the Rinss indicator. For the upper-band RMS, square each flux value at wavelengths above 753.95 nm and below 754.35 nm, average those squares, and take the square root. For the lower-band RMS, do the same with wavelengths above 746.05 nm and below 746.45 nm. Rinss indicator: 1.07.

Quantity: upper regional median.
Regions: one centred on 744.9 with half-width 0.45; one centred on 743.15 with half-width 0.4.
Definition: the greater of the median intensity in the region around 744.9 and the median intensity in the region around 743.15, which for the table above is 20.4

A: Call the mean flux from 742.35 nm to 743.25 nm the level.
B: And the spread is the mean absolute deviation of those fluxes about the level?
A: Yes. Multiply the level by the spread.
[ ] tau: 14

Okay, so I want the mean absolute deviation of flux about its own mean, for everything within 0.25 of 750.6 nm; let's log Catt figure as 0.29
